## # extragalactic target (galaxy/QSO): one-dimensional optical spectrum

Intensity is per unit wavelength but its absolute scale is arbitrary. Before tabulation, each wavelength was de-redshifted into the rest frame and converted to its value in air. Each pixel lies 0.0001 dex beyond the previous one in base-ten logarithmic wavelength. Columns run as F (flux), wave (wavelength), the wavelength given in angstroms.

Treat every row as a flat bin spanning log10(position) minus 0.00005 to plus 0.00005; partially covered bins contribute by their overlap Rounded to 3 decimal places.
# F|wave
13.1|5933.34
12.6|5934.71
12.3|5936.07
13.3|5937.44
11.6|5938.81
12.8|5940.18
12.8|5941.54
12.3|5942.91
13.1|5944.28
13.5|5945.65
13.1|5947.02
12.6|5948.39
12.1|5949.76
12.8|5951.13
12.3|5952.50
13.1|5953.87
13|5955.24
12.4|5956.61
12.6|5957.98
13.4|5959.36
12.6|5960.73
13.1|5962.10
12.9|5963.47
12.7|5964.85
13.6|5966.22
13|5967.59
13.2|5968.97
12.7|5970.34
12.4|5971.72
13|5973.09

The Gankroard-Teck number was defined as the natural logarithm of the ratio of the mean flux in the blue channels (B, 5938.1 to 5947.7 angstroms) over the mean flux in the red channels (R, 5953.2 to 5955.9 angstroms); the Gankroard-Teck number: -0.024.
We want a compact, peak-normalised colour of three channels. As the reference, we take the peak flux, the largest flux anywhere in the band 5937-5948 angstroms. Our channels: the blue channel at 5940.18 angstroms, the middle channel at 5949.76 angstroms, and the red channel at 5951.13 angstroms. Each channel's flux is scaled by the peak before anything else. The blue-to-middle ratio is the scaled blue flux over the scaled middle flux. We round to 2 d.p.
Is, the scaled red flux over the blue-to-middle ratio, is 0.90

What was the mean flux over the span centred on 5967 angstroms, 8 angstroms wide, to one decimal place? 13.0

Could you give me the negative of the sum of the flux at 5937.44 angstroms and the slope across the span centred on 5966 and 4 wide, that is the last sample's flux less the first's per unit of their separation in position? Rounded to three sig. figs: -13.4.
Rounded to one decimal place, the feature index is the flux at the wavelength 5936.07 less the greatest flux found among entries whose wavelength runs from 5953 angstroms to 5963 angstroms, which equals -1.1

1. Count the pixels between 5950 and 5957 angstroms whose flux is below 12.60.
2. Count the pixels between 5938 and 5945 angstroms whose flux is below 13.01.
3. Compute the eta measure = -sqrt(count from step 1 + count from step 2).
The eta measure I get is -2.4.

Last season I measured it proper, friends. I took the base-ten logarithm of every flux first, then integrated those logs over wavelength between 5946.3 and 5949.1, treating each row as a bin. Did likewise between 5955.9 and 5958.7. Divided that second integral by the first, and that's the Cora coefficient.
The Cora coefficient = 0.99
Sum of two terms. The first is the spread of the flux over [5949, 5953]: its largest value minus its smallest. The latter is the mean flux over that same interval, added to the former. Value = 13.1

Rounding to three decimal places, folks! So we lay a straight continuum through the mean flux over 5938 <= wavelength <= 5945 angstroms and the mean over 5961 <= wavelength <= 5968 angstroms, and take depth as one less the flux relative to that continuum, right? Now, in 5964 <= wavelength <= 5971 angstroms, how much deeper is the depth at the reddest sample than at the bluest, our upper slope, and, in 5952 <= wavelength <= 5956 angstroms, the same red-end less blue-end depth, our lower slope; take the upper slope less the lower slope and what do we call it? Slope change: 0.059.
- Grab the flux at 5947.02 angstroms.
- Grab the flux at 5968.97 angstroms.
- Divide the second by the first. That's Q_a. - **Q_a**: 1.01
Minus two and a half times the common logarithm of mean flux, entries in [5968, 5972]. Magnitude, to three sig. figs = -2.77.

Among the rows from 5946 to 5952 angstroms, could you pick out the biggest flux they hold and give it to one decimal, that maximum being 13.1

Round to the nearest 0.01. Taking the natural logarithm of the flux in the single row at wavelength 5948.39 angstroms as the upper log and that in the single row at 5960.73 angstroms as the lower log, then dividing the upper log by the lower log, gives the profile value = 1.00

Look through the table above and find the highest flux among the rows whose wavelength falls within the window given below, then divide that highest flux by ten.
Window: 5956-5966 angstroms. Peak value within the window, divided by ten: 1.34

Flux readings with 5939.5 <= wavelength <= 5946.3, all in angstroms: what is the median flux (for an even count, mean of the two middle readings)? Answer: 12.80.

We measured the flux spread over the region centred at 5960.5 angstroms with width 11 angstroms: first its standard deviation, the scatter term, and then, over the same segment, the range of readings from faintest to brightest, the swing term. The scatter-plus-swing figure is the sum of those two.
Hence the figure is 1.3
